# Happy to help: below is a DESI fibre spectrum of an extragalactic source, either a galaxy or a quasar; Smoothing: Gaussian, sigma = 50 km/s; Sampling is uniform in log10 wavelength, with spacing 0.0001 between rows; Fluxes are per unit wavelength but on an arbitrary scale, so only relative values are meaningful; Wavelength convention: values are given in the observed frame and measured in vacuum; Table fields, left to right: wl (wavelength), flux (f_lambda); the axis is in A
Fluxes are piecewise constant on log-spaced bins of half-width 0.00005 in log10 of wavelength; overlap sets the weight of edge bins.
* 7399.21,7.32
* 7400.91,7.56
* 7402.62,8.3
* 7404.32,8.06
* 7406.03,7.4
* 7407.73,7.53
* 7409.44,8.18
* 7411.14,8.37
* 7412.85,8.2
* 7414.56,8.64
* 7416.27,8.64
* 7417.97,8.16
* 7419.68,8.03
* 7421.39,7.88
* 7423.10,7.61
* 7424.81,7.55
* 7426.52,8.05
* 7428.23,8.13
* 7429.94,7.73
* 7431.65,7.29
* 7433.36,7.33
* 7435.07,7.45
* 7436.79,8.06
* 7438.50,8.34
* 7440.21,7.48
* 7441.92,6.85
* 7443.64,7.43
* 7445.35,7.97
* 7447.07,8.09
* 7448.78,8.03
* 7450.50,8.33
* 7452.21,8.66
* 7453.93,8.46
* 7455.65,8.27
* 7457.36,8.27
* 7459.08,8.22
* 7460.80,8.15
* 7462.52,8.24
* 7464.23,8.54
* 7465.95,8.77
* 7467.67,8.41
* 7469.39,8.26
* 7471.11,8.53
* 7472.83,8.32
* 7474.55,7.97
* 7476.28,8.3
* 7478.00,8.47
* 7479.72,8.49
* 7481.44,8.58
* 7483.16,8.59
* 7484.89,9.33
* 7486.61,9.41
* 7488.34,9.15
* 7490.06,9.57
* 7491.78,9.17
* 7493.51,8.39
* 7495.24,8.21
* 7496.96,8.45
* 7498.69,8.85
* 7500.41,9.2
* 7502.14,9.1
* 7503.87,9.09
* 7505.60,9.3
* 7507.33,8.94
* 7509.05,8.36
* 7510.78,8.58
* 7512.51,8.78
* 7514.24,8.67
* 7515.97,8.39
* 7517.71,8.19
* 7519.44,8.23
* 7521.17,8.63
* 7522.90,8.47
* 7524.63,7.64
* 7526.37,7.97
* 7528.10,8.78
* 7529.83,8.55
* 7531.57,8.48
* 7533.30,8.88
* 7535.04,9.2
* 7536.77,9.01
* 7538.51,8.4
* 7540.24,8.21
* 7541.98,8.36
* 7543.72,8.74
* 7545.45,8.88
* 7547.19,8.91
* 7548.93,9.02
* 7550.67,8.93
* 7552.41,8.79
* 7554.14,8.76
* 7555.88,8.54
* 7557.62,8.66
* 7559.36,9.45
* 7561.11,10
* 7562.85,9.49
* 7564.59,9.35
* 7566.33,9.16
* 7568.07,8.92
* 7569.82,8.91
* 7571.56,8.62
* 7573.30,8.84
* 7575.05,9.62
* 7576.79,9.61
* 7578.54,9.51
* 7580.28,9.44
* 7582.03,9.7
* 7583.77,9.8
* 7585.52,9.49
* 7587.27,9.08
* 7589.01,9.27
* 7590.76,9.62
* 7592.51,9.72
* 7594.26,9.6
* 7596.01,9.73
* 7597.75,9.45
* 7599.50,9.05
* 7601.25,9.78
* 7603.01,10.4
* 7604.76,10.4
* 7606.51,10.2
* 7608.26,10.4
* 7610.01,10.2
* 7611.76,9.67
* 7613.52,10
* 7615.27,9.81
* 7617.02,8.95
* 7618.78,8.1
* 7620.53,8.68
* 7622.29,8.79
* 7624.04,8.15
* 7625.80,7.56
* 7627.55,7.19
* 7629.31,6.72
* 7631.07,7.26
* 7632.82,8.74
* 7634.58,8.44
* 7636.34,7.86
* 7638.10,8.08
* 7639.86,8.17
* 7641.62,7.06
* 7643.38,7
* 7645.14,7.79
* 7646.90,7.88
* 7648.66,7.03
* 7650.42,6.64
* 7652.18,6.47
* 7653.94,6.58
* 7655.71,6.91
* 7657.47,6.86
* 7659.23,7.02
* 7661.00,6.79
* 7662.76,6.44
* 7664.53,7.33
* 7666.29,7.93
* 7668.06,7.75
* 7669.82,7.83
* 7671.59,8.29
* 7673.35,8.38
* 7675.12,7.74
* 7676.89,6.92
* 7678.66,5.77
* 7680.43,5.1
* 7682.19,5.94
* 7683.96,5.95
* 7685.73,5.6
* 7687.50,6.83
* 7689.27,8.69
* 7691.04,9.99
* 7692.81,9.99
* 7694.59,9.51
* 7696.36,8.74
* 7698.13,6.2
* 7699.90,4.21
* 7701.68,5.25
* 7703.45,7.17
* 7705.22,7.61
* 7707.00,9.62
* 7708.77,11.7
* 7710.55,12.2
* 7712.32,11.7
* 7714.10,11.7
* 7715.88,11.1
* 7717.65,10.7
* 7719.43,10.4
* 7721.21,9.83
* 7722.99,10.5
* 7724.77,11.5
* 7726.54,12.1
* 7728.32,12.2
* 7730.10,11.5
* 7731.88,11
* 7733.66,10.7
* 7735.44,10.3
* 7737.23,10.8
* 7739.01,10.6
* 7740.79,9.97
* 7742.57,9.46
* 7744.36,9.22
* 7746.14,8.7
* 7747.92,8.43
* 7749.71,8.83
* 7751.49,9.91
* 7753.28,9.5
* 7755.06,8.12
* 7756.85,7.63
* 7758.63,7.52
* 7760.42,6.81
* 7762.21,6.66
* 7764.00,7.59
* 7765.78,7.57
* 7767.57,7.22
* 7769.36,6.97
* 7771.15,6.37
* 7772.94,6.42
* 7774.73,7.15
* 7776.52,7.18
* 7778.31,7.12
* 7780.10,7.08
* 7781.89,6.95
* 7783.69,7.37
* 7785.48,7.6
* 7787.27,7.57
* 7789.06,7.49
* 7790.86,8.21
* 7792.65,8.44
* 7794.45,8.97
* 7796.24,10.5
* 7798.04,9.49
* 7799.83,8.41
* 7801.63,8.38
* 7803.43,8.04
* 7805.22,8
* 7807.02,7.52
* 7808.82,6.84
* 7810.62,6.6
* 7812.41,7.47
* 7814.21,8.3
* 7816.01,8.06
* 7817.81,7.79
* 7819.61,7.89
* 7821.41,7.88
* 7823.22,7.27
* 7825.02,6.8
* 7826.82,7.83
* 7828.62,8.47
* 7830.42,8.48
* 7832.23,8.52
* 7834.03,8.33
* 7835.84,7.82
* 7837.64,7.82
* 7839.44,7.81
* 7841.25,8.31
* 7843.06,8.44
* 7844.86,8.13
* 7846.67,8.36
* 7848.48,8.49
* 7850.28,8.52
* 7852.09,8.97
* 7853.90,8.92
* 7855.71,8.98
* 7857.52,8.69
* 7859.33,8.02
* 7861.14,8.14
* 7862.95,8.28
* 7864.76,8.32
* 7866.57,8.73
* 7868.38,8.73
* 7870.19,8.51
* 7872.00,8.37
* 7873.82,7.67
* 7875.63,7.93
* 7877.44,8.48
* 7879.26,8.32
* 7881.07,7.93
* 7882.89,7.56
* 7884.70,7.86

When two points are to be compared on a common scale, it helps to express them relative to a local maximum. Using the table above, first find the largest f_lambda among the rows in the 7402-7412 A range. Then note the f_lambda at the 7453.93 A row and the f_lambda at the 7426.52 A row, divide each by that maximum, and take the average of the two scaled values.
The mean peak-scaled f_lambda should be 0.99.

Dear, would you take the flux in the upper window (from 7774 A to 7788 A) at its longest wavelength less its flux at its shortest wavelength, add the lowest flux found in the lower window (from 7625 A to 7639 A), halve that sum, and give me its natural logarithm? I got 1.27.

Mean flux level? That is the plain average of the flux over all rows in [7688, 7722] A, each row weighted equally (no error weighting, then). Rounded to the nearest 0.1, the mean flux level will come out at 9.3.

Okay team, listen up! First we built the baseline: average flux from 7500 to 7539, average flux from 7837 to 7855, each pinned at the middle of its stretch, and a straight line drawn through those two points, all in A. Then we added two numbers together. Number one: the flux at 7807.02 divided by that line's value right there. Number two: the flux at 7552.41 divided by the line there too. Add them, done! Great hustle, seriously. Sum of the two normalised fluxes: 1.91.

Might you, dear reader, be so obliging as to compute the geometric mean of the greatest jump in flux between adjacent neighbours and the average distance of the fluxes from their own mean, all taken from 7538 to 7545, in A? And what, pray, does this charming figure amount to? 0.24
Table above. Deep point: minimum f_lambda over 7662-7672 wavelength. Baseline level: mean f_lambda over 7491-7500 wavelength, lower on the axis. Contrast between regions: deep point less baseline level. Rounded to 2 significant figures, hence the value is -2.2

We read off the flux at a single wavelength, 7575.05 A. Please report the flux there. 9.62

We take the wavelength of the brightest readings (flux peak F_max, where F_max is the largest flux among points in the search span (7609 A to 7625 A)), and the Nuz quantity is 7610.01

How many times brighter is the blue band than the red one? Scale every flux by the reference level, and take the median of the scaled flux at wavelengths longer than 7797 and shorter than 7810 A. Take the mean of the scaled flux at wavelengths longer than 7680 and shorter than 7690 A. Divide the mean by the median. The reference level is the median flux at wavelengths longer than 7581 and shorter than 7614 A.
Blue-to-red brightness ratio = 0.8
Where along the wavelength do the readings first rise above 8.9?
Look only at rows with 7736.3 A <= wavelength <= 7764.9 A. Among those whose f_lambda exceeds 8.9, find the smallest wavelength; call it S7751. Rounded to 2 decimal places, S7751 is 7737.23 A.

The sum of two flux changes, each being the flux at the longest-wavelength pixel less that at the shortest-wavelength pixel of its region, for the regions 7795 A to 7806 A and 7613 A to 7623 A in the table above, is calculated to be -3.7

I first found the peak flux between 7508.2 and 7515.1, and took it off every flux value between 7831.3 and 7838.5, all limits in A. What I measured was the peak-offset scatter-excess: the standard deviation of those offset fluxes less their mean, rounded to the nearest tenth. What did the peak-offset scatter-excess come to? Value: 1.0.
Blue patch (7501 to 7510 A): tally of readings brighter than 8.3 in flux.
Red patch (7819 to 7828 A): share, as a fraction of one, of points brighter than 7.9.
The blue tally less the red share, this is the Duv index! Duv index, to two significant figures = 5.0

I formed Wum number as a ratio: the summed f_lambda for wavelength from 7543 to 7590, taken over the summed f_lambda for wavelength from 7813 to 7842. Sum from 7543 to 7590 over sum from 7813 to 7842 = 1.9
